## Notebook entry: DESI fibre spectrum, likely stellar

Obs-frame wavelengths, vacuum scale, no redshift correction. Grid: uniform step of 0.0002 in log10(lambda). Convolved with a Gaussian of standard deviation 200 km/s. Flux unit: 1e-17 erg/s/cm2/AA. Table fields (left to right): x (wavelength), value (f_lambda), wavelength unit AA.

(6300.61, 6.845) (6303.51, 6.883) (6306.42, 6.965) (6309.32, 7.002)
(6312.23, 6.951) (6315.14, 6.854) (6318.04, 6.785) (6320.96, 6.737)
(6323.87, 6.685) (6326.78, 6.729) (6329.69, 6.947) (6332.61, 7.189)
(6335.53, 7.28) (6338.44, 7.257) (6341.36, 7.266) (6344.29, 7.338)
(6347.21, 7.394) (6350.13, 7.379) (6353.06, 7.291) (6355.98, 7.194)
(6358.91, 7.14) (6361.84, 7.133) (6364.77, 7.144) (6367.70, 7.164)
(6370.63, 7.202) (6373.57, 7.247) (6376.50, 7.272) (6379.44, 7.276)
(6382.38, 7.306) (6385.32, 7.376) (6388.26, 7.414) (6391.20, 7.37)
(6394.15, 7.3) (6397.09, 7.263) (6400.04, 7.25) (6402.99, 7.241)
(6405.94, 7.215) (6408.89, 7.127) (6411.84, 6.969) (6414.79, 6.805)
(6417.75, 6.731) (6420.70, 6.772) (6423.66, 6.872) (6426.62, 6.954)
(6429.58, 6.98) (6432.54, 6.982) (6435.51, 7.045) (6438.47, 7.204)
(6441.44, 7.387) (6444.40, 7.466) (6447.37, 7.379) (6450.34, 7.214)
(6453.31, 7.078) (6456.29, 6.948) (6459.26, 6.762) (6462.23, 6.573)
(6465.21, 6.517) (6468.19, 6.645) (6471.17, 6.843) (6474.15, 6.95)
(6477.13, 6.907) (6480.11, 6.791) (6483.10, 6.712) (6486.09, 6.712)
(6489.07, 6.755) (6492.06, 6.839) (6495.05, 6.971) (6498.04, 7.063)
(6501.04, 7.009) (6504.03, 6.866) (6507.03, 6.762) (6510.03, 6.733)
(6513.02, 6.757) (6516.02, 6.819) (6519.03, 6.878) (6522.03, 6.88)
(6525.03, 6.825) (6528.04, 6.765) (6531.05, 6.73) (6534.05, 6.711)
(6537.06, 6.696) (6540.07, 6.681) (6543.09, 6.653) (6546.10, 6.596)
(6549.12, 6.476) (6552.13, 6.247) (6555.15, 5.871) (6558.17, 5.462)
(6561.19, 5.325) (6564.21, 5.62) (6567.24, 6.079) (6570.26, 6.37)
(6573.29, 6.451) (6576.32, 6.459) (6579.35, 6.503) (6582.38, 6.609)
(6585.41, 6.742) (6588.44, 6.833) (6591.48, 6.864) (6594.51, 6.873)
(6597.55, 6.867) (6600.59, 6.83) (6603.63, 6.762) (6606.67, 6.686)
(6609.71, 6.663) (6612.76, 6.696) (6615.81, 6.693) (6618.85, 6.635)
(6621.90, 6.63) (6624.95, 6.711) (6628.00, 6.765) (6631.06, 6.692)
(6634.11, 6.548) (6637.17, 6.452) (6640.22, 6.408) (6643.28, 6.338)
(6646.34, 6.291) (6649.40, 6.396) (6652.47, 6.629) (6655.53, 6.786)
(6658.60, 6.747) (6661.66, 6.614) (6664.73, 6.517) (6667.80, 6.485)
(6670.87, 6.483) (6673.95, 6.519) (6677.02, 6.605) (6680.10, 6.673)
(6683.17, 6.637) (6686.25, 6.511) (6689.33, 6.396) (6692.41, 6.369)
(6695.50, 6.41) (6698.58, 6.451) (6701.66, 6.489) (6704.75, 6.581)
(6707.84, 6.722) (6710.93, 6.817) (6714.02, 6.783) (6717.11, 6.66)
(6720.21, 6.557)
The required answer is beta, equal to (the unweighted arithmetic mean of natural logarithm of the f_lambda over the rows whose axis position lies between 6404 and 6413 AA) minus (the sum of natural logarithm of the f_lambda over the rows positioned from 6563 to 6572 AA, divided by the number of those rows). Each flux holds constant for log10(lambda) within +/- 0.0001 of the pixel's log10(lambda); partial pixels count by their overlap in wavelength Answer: 0.17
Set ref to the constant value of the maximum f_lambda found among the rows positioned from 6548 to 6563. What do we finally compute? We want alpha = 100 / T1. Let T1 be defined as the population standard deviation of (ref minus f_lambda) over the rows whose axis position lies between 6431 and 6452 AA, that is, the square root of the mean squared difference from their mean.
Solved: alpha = 594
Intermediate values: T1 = 0.168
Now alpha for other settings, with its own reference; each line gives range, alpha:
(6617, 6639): 1022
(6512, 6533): 1825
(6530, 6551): 1228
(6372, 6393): 1702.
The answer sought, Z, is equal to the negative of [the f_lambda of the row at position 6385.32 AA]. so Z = -7.4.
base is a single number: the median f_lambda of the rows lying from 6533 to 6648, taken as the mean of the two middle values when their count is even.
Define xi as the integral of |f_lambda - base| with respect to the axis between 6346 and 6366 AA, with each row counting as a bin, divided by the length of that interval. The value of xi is 0.61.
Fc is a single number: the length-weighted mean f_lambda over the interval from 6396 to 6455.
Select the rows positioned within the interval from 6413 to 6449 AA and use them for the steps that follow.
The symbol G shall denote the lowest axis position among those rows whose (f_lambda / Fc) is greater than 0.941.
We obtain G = 6414.79 AA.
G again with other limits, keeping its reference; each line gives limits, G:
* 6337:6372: 6338.44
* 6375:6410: 6376.50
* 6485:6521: 6486.09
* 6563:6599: 6585.41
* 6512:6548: 6513.02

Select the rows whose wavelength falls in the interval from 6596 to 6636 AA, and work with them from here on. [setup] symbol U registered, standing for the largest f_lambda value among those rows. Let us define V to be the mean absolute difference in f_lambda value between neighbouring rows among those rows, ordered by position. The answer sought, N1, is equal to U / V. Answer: 126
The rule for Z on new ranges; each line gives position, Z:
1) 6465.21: -6.5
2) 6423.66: -6.9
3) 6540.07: -6.7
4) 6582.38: -6.6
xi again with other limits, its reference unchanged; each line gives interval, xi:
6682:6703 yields 0.17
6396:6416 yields 0.49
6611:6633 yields 0.06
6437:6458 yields 0.60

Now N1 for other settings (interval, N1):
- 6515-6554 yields 119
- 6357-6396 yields 221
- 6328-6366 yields 116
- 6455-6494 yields 68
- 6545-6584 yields 31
